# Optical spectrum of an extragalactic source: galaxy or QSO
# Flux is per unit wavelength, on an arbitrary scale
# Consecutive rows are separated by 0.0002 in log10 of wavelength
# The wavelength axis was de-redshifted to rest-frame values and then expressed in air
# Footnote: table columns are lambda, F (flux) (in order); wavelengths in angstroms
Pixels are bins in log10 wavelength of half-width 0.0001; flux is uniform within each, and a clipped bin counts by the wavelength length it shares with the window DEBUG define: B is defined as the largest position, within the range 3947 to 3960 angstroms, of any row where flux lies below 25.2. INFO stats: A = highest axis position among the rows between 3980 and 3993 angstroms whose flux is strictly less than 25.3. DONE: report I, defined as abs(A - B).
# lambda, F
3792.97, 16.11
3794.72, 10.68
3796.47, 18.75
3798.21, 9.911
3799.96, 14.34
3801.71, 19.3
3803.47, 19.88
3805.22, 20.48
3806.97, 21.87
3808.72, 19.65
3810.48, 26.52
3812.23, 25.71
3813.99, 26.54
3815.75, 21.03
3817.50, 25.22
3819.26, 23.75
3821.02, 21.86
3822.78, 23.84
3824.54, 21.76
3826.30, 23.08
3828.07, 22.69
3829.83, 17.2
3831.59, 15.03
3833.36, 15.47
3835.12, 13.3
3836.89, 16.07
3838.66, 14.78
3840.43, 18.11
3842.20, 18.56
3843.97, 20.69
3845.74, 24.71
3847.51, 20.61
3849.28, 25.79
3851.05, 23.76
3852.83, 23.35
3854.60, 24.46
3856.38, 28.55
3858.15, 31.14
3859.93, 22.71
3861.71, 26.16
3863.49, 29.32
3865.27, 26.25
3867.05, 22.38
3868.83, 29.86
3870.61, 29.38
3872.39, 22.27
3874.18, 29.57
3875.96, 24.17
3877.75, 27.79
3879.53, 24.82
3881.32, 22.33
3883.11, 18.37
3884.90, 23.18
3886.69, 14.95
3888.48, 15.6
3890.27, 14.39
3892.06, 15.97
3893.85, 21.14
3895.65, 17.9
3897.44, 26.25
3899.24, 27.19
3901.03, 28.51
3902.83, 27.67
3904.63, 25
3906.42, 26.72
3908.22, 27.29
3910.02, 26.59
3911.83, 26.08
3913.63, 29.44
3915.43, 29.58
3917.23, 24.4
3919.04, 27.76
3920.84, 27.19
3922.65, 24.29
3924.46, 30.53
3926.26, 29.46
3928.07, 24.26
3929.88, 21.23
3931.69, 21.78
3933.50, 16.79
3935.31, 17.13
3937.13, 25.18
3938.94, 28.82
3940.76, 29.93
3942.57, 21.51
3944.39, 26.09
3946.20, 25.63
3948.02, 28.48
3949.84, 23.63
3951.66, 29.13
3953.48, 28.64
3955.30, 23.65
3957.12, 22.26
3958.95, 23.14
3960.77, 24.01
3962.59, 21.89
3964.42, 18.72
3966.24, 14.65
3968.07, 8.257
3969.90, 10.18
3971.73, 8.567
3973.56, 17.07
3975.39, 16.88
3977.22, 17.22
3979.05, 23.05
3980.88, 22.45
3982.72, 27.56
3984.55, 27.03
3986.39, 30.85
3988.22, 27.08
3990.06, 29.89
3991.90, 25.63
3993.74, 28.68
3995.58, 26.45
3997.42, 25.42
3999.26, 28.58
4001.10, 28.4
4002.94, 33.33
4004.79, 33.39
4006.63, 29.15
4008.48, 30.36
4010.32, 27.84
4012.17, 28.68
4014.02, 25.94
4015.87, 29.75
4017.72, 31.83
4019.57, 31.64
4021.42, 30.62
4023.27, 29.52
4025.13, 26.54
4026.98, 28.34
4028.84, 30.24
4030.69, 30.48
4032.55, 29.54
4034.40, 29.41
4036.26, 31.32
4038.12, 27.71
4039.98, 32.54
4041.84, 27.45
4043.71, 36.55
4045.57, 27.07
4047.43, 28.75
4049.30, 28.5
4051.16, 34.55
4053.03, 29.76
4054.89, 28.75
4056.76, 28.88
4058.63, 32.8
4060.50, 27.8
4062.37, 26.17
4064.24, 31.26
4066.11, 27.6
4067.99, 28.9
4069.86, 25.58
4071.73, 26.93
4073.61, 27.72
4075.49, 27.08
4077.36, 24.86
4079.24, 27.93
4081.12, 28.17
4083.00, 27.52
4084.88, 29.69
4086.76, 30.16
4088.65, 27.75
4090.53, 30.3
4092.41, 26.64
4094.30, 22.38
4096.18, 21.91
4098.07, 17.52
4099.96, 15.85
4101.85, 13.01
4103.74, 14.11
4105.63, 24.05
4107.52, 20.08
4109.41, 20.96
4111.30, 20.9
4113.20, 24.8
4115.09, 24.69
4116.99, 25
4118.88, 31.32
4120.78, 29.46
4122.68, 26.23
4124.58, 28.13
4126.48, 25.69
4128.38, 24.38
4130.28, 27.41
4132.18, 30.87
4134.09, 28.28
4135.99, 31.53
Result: 21.9 angstroms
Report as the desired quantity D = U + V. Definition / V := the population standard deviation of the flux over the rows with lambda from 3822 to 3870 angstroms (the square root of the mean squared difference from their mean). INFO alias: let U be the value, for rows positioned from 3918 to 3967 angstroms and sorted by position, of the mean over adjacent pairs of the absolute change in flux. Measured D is 8.0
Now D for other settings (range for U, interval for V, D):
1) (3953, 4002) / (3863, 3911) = 7.6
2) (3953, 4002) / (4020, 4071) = 5.3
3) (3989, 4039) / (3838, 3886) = 6.0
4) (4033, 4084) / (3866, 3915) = 7.9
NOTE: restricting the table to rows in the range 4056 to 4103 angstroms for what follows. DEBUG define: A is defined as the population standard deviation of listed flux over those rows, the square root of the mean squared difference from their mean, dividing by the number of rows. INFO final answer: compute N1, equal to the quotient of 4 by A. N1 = 0.9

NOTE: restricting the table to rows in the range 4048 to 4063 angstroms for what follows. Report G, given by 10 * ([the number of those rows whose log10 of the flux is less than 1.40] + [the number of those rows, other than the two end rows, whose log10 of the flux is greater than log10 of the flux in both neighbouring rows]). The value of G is 20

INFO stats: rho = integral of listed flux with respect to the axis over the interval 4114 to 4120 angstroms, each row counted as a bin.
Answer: 162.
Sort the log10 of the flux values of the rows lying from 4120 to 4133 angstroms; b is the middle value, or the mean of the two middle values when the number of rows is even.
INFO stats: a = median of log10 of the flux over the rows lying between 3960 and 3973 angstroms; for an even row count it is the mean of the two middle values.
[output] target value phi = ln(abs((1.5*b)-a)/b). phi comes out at -0.4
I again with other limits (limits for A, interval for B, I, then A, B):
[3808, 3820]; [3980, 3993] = 161.6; 3819.26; 3980.88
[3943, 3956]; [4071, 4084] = 122.1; 3955.30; 4077.36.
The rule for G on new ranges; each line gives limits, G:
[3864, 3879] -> 50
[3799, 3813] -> 80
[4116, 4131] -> 40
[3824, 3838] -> 100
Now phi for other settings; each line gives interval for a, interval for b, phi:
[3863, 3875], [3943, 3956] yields -0.8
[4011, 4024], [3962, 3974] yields -1.4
